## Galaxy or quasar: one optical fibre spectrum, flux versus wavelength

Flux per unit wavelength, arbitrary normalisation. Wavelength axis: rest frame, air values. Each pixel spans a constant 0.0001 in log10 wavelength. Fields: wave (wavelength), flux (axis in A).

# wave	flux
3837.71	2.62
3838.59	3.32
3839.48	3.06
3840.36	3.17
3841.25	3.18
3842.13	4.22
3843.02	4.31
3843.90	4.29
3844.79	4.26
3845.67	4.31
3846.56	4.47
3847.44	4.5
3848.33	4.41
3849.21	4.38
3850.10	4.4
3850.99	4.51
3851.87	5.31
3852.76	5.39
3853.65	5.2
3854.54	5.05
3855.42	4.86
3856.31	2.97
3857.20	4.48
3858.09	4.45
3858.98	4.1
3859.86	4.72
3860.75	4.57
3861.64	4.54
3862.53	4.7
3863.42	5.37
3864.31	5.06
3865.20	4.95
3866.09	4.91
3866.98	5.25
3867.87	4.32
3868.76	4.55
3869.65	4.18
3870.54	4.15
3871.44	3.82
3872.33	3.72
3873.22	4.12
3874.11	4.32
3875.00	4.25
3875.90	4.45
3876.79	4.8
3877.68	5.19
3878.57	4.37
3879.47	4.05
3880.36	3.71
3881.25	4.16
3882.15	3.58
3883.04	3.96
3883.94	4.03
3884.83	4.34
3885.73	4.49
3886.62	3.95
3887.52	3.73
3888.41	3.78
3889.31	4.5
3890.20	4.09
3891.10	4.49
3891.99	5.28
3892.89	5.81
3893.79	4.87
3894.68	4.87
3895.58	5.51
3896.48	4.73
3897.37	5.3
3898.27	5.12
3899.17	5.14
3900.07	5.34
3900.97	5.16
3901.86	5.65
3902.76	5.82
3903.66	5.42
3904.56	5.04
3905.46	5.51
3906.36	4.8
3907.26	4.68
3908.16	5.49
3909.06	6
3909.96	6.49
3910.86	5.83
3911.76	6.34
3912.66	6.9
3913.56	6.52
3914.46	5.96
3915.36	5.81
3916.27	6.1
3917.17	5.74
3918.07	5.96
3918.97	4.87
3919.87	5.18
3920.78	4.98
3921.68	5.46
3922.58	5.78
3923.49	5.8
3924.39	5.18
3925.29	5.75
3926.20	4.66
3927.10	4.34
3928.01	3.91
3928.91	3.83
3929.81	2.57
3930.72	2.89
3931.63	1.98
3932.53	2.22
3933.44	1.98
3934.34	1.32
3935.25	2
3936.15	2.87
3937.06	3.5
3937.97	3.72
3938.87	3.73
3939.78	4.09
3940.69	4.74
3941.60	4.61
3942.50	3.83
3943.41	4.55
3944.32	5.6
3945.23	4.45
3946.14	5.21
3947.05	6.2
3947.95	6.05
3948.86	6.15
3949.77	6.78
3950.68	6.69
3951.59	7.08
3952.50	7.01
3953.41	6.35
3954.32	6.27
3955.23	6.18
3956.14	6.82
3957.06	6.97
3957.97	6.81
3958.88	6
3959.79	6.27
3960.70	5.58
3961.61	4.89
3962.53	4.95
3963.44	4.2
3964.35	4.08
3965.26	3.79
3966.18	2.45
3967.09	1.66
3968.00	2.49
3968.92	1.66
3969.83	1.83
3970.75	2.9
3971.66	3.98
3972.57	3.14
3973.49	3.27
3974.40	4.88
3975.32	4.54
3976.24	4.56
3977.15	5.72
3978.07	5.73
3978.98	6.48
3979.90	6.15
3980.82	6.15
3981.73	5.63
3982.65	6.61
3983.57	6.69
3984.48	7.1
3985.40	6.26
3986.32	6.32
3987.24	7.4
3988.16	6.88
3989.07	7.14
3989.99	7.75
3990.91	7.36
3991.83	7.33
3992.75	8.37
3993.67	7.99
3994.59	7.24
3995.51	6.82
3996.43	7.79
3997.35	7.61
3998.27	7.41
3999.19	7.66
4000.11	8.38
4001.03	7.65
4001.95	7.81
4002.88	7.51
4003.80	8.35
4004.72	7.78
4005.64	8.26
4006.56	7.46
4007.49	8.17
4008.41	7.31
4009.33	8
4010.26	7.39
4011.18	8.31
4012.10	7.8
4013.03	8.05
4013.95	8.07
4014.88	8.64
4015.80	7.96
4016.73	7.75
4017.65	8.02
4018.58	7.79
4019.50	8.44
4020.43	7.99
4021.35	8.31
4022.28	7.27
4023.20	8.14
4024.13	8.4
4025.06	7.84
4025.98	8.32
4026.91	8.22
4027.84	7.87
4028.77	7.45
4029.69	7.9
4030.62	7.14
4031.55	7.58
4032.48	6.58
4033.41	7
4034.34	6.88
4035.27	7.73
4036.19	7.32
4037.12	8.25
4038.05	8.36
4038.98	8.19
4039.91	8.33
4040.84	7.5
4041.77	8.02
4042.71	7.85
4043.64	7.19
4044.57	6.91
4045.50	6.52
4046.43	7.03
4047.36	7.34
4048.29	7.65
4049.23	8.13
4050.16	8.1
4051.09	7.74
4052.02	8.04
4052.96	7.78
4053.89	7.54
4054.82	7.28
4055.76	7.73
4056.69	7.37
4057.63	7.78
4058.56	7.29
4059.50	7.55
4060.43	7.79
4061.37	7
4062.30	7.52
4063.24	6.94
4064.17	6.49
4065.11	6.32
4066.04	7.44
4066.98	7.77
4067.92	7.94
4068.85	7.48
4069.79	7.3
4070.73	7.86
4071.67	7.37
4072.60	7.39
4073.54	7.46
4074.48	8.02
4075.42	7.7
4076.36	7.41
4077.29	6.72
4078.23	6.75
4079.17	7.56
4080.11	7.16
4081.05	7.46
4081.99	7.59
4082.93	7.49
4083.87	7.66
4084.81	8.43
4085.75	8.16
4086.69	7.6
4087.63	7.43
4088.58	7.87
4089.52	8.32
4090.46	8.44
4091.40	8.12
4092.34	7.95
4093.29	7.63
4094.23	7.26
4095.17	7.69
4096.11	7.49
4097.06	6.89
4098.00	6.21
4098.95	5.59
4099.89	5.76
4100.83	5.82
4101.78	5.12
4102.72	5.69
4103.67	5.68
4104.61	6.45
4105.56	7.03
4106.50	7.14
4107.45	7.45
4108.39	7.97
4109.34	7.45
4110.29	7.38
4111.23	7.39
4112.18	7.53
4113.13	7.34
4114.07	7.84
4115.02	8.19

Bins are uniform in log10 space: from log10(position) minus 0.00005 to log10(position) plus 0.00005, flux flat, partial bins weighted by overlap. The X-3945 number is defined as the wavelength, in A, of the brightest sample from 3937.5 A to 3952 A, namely 3951.59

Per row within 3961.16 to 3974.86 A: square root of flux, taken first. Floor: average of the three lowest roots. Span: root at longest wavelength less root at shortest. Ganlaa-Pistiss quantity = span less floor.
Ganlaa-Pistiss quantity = -1.3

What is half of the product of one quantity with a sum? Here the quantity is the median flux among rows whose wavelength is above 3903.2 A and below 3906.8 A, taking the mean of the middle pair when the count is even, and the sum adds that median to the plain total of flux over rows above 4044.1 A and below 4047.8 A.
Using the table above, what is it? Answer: 86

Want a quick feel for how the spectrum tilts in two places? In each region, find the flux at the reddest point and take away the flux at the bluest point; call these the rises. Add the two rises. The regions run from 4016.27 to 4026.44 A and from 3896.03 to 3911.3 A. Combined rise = 1.7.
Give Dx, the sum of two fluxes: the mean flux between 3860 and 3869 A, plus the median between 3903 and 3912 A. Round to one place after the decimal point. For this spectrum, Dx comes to 10.3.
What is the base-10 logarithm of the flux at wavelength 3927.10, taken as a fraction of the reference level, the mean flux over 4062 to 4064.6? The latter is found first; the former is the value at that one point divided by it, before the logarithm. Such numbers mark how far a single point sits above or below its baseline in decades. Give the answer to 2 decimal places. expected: -0.21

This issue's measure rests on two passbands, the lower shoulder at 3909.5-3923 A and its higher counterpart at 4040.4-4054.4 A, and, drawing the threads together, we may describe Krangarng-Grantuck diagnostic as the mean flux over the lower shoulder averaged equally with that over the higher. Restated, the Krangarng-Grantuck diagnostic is 6.7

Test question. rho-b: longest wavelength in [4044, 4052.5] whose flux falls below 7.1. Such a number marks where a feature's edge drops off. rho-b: 4046.43 A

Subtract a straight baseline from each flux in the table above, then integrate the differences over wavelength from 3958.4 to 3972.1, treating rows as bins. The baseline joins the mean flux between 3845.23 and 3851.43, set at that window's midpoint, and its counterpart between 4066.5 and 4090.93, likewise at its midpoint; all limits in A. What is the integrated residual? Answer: -31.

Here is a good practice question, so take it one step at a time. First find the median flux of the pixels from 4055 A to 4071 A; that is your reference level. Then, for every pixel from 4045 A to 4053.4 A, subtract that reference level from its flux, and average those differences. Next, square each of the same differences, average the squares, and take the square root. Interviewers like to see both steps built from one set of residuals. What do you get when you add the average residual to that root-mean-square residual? 0.6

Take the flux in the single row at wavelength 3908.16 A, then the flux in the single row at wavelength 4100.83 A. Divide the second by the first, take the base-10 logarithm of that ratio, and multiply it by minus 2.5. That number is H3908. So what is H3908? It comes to -0.06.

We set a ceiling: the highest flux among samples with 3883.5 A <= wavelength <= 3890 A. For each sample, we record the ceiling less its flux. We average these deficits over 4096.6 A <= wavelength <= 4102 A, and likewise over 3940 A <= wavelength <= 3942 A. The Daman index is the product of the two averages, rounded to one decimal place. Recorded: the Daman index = 0.2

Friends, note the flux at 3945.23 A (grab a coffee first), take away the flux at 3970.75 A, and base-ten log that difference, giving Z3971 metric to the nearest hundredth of 0.19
